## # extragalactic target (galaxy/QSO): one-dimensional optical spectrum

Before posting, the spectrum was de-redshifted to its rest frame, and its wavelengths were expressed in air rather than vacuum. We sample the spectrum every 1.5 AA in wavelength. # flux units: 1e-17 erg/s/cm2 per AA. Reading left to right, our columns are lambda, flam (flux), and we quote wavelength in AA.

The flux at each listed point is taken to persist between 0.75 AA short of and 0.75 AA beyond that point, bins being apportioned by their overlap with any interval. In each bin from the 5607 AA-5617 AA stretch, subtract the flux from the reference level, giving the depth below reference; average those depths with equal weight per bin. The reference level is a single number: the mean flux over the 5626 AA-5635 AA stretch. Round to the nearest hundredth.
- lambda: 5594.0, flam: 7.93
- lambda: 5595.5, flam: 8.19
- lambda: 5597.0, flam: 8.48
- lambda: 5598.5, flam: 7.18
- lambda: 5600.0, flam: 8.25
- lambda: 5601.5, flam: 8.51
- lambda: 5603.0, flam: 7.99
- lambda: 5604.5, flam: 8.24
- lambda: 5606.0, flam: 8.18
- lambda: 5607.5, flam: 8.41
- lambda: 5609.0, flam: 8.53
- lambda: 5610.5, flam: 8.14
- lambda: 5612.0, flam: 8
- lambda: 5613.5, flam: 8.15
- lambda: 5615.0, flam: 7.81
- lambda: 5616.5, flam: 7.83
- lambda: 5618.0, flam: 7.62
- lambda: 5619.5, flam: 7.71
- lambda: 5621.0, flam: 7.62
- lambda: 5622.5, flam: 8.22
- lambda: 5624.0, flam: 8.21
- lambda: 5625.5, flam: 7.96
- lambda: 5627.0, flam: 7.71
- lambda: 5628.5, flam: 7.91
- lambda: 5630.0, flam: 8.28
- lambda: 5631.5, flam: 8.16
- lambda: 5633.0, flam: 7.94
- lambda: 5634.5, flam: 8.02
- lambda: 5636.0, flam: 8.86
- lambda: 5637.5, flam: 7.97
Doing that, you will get -0.12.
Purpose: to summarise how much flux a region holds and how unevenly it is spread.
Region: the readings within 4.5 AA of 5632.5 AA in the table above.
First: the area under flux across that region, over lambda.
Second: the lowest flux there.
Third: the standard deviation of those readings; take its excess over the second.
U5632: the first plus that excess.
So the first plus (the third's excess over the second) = 66.2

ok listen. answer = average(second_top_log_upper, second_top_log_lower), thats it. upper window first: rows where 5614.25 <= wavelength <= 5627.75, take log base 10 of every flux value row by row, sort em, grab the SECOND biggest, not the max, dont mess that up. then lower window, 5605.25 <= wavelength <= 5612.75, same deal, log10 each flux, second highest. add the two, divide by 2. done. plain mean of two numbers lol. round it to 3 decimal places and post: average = 0.920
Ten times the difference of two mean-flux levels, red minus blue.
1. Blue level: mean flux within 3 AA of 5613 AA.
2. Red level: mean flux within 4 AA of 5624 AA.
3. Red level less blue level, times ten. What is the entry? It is -0.8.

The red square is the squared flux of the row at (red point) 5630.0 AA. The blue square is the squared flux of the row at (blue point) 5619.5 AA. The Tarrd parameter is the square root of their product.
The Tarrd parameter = 64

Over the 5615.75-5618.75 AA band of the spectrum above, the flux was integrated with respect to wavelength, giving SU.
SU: 23.2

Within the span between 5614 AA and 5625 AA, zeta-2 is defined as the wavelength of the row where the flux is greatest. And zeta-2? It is 5622.5 AA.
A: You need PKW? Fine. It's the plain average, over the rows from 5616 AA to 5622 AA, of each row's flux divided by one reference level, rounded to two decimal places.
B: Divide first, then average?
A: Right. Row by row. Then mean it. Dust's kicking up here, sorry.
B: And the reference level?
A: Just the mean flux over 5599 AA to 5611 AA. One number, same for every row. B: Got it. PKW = 0.93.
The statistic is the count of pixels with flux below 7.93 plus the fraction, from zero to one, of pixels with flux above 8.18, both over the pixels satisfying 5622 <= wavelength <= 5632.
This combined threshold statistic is 2.4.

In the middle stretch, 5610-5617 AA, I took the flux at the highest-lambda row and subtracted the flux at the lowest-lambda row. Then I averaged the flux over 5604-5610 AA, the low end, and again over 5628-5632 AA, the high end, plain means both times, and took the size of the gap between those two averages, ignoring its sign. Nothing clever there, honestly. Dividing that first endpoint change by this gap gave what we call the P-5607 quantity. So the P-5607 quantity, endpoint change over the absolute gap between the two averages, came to -1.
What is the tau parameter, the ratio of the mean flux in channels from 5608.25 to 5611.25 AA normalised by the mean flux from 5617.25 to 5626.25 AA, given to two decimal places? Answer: 1.06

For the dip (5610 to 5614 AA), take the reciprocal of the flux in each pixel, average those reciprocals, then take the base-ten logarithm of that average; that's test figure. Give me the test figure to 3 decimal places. -0.908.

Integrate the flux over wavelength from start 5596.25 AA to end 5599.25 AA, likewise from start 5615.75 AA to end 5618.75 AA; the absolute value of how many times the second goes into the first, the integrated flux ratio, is 1.01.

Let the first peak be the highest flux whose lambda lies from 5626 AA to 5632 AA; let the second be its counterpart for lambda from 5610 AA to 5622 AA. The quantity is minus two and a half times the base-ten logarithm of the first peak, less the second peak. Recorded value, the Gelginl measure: -10.45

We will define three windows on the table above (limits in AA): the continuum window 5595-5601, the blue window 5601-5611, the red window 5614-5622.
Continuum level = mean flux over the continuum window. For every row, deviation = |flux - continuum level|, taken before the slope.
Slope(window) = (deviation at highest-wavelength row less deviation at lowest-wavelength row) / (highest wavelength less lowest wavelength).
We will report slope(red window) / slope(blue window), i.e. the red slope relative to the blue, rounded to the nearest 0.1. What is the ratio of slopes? -0.8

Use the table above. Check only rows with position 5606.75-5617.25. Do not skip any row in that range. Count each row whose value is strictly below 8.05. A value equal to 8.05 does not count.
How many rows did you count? 3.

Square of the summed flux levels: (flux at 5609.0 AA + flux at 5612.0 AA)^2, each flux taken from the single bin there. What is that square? 273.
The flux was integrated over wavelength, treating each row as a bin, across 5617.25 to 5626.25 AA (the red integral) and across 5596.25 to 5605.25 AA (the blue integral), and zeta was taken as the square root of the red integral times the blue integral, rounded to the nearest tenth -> 72.0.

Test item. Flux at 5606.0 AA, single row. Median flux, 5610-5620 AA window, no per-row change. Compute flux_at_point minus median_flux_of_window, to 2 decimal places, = 0.35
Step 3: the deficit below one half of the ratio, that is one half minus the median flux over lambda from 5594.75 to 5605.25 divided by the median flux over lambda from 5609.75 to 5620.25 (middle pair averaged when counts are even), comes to -0.552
